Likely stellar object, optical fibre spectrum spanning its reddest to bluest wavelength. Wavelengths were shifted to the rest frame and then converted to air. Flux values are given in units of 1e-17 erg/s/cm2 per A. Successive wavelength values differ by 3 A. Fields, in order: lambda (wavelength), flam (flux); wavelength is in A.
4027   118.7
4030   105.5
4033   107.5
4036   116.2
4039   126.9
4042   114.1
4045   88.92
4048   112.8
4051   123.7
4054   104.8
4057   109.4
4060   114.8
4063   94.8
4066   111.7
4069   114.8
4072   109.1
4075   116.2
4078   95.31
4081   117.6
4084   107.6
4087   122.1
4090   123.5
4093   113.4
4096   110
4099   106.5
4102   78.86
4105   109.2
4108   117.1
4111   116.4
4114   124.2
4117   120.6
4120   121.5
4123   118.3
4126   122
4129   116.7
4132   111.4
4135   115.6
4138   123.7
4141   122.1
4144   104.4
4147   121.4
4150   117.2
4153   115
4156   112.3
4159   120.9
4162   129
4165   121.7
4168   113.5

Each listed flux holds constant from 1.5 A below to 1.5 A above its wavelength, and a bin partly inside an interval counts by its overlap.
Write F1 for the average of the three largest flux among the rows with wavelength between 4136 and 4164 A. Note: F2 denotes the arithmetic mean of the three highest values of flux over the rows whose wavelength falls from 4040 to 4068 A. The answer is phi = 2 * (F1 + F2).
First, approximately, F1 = 125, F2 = 118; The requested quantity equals 485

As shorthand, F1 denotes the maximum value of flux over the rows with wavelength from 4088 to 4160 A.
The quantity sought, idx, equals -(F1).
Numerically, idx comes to -124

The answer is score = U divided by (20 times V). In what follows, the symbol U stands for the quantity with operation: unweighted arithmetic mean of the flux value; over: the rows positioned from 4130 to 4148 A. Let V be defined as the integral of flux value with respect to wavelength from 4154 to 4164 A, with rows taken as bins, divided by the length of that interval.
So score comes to 0.048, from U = 116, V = 120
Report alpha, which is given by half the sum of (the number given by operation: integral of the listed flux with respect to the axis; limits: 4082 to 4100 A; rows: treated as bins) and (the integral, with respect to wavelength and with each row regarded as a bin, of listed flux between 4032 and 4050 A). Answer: 2031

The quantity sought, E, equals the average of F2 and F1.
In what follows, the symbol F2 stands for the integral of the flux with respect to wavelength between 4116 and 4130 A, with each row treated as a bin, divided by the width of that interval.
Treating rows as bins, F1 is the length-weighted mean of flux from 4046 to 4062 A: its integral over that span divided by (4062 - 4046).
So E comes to 116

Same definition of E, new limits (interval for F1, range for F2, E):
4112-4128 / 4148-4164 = 120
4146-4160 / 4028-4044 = 115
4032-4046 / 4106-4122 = 116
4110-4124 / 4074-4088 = 116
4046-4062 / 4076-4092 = 113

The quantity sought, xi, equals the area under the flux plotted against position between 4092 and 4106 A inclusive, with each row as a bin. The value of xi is 1443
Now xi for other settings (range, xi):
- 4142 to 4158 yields 1832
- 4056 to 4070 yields 1524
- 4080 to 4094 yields 1637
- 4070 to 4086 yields 1756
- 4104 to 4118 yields 1648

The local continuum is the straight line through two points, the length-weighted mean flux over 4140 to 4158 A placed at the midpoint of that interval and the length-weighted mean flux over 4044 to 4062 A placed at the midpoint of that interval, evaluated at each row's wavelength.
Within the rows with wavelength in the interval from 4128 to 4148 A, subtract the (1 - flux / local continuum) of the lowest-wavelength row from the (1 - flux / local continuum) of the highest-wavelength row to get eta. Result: -0.03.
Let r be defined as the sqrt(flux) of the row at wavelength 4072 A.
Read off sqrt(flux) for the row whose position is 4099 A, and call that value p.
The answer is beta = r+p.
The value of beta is 20.8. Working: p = 10.3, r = 10.4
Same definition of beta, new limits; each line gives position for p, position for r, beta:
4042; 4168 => 21.3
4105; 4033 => 20.8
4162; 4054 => 21.6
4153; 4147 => 21.7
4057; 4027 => 21.4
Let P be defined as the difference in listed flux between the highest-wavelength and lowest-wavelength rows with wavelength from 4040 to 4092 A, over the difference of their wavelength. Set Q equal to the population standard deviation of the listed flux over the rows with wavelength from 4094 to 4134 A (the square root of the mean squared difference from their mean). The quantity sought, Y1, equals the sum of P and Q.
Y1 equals 11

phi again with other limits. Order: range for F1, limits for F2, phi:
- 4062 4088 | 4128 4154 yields 482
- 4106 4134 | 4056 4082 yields 478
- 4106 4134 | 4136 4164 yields 495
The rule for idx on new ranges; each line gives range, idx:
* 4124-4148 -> -124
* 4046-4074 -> -124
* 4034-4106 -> -127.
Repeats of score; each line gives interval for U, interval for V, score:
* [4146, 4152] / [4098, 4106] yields 0.062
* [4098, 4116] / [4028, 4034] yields 0.051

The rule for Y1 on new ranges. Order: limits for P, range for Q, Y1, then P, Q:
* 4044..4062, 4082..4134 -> 12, 1.73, 10.4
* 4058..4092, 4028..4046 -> 12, 0.29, 11.6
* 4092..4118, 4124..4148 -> 6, 0.30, 6.2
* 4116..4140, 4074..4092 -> 10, 0.15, 9.7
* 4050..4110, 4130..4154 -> 6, -0.12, 5.9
